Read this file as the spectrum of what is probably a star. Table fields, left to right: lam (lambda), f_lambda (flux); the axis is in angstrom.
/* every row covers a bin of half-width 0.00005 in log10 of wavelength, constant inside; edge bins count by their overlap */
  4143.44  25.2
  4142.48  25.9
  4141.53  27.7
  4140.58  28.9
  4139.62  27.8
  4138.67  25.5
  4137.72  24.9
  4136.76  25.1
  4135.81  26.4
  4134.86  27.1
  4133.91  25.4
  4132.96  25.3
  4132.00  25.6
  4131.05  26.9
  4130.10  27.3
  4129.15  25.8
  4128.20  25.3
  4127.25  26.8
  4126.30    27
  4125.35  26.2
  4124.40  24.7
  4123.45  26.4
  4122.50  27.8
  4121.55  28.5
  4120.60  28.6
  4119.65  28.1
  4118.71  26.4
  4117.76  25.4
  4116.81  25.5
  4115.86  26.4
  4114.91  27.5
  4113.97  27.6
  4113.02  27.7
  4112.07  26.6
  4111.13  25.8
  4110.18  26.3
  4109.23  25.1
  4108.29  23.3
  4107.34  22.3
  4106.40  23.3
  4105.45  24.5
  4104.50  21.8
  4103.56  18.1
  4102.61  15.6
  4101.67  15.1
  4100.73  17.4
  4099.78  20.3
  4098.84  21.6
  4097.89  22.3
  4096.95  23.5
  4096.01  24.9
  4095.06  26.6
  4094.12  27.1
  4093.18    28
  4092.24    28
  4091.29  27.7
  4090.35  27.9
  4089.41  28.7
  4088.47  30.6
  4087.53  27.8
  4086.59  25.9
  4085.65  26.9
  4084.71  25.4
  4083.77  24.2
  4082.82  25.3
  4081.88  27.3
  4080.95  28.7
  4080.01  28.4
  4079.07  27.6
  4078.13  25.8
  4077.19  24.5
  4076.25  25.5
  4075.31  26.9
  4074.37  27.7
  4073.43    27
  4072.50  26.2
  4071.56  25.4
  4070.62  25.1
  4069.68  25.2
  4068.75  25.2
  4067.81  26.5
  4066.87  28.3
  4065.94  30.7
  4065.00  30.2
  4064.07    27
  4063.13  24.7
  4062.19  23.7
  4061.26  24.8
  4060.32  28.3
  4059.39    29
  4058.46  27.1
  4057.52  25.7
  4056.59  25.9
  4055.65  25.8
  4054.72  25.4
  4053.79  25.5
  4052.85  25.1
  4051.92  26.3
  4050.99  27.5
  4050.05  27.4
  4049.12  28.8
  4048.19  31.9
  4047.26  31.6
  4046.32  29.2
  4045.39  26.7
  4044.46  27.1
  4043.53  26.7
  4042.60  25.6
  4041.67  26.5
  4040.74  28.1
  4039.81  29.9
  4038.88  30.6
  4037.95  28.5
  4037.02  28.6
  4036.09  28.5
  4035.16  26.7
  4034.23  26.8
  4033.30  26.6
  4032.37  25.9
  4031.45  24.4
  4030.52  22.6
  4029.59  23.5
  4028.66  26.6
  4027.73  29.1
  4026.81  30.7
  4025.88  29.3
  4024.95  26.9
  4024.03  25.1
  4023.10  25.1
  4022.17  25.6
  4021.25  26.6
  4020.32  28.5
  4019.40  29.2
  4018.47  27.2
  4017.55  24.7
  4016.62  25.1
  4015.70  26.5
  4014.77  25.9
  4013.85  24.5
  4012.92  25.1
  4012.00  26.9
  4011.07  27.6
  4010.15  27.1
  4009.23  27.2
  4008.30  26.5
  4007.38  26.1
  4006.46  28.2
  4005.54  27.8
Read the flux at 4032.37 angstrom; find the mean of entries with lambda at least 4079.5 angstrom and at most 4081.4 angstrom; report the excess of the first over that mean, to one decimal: -2.6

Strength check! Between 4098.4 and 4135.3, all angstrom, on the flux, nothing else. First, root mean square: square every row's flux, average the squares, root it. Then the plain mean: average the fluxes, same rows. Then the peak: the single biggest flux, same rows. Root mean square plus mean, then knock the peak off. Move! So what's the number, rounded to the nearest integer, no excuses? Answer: 21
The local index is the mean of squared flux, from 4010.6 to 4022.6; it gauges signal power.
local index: 700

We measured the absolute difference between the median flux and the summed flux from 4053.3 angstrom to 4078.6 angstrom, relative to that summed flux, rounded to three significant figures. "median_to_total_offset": 0.964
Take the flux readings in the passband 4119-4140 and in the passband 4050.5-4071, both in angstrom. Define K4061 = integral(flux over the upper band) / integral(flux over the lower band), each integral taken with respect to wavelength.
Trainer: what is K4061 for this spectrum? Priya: 1.02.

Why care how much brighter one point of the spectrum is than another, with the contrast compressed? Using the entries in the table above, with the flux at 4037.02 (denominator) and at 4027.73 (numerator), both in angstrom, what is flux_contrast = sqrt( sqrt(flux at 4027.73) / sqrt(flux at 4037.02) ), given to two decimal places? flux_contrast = 1.00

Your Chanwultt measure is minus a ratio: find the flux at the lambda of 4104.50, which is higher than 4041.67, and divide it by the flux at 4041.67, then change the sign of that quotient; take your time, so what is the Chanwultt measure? -0.82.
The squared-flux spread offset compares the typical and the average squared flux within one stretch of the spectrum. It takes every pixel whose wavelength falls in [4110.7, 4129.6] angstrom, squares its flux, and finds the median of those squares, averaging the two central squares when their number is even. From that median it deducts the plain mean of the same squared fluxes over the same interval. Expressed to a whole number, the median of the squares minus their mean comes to -12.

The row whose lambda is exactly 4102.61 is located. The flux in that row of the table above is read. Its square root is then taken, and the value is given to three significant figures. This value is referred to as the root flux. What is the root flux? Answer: 3.95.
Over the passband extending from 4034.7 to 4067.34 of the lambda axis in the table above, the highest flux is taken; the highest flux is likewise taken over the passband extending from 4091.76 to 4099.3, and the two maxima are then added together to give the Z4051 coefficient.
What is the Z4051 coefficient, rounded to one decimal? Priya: 59.9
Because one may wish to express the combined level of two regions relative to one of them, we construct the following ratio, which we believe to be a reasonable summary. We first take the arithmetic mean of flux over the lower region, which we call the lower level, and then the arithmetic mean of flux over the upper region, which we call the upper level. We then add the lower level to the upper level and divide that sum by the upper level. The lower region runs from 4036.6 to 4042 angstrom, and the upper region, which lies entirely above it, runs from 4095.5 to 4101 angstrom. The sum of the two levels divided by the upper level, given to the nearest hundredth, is 2.32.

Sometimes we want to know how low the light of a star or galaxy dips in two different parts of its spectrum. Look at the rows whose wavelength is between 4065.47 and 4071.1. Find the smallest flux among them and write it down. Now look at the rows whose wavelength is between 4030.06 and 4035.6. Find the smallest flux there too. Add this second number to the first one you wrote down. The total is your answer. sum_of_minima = 47.7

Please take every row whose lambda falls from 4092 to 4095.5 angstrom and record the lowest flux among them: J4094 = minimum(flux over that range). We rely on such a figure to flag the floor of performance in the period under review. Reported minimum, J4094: 26.6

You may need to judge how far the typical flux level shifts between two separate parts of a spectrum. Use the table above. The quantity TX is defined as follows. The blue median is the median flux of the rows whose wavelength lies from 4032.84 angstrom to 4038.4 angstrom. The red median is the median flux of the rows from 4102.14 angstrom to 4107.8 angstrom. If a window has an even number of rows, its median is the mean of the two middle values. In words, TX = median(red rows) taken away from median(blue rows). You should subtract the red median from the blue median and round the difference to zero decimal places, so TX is 6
